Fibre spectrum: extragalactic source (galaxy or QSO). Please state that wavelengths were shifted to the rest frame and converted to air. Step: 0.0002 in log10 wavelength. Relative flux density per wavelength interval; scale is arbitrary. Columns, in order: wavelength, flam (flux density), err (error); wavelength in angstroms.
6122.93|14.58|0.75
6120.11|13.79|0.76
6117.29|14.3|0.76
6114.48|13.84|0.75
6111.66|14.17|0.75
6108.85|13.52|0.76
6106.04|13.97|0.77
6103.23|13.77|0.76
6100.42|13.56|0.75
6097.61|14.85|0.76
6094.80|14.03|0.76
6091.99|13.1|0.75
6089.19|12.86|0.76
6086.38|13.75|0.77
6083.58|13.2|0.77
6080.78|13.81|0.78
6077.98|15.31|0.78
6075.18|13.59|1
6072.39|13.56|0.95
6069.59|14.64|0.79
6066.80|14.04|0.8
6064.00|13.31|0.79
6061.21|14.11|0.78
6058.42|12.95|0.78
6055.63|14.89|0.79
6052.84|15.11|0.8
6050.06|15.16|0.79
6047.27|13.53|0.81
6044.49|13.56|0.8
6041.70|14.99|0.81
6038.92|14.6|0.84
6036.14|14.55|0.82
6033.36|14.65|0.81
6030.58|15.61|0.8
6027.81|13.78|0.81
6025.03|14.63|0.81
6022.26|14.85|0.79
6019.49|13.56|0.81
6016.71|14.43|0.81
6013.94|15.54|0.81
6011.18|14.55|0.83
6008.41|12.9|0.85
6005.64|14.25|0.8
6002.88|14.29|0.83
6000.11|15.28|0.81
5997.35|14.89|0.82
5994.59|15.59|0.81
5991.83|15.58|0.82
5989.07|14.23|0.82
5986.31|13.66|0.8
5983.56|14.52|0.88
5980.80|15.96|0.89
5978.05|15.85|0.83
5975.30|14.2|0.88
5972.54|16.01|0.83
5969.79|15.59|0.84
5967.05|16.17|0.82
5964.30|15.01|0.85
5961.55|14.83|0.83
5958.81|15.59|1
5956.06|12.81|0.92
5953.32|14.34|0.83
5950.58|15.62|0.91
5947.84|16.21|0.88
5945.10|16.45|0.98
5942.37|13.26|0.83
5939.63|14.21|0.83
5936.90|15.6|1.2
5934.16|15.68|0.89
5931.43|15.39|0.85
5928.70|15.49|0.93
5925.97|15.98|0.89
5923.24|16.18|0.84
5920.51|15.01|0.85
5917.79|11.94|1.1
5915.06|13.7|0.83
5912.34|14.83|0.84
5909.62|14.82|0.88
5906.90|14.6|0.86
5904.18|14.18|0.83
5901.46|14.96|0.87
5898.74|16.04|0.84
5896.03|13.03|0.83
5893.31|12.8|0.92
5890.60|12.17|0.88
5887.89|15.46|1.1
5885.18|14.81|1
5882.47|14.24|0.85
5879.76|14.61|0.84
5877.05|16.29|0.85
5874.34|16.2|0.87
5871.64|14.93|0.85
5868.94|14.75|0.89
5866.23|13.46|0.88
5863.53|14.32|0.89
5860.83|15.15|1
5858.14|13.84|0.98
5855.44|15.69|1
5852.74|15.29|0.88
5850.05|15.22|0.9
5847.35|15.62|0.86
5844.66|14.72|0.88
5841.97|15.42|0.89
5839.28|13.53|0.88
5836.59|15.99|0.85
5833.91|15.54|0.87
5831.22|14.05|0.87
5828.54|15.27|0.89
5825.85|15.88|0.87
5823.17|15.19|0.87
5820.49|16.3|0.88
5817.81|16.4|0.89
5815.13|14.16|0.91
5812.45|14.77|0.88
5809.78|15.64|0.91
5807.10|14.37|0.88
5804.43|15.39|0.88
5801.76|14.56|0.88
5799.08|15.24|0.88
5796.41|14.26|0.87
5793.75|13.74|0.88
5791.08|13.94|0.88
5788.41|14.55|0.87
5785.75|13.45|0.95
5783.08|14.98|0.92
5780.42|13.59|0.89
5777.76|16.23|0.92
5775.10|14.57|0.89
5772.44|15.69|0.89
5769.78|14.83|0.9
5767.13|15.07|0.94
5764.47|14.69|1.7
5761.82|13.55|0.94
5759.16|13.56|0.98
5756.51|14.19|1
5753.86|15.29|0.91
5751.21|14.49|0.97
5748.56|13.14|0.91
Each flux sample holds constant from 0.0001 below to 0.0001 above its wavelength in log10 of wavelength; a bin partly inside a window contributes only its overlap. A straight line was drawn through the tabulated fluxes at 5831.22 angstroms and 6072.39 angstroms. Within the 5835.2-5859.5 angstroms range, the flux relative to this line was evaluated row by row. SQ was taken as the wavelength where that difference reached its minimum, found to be 5839.28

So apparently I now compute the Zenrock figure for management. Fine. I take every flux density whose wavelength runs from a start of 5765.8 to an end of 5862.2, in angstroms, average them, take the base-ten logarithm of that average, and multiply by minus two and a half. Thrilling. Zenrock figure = -2.94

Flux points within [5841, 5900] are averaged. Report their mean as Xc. 14.7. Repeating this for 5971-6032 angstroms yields 14.7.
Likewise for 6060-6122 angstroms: 13.9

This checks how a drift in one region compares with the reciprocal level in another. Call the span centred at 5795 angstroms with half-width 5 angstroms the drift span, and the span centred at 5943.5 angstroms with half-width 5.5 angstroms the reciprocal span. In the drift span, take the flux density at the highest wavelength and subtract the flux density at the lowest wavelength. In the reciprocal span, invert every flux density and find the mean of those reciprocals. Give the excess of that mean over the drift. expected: -1.2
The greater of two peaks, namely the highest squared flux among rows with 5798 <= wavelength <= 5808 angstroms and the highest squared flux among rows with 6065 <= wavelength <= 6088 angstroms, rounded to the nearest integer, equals 237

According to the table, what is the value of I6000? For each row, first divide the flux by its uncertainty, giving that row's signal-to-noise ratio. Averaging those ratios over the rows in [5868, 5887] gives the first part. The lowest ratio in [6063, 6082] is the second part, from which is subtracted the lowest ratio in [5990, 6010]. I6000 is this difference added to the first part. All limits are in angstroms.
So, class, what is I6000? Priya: 16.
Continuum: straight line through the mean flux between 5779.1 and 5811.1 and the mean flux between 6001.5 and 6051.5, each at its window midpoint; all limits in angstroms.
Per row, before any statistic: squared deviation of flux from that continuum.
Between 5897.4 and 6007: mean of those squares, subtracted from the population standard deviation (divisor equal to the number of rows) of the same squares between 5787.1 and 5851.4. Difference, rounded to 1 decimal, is -0.3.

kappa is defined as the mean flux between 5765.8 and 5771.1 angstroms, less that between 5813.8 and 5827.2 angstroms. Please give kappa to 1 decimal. -0.6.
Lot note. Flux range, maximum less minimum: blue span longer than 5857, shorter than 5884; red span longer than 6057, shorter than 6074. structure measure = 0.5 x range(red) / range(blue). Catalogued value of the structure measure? 0.3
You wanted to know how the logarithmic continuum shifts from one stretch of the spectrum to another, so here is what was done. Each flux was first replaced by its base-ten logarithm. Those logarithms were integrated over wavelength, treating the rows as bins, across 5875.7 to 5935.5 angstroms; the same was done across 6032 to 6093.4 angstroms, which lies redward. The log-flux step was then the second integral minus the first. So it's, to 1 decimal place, 0.8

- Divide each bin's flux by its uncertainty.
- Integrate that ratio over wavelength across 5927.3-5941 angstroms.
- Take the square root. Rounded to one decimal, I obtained 15.0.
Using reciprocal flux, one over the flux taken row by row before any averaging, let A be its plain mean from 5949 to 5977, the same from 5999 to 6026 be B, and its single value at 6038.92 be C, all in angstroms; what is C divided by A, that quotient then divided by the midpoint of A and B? 15.0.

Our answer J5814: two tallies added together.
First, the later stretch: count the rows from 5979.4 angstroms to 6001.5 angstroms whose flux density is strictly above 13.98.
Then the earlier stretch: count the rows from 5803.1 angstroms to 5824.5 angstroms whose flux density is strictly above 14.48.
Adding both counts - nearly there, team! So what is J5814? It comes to 13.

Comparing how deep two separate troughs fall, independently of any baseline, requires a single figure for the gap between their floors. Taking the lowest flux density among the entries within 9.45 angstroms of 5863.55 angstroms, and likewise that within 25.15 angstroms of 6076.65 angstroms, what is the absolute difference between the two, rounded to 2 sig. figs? 0.60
